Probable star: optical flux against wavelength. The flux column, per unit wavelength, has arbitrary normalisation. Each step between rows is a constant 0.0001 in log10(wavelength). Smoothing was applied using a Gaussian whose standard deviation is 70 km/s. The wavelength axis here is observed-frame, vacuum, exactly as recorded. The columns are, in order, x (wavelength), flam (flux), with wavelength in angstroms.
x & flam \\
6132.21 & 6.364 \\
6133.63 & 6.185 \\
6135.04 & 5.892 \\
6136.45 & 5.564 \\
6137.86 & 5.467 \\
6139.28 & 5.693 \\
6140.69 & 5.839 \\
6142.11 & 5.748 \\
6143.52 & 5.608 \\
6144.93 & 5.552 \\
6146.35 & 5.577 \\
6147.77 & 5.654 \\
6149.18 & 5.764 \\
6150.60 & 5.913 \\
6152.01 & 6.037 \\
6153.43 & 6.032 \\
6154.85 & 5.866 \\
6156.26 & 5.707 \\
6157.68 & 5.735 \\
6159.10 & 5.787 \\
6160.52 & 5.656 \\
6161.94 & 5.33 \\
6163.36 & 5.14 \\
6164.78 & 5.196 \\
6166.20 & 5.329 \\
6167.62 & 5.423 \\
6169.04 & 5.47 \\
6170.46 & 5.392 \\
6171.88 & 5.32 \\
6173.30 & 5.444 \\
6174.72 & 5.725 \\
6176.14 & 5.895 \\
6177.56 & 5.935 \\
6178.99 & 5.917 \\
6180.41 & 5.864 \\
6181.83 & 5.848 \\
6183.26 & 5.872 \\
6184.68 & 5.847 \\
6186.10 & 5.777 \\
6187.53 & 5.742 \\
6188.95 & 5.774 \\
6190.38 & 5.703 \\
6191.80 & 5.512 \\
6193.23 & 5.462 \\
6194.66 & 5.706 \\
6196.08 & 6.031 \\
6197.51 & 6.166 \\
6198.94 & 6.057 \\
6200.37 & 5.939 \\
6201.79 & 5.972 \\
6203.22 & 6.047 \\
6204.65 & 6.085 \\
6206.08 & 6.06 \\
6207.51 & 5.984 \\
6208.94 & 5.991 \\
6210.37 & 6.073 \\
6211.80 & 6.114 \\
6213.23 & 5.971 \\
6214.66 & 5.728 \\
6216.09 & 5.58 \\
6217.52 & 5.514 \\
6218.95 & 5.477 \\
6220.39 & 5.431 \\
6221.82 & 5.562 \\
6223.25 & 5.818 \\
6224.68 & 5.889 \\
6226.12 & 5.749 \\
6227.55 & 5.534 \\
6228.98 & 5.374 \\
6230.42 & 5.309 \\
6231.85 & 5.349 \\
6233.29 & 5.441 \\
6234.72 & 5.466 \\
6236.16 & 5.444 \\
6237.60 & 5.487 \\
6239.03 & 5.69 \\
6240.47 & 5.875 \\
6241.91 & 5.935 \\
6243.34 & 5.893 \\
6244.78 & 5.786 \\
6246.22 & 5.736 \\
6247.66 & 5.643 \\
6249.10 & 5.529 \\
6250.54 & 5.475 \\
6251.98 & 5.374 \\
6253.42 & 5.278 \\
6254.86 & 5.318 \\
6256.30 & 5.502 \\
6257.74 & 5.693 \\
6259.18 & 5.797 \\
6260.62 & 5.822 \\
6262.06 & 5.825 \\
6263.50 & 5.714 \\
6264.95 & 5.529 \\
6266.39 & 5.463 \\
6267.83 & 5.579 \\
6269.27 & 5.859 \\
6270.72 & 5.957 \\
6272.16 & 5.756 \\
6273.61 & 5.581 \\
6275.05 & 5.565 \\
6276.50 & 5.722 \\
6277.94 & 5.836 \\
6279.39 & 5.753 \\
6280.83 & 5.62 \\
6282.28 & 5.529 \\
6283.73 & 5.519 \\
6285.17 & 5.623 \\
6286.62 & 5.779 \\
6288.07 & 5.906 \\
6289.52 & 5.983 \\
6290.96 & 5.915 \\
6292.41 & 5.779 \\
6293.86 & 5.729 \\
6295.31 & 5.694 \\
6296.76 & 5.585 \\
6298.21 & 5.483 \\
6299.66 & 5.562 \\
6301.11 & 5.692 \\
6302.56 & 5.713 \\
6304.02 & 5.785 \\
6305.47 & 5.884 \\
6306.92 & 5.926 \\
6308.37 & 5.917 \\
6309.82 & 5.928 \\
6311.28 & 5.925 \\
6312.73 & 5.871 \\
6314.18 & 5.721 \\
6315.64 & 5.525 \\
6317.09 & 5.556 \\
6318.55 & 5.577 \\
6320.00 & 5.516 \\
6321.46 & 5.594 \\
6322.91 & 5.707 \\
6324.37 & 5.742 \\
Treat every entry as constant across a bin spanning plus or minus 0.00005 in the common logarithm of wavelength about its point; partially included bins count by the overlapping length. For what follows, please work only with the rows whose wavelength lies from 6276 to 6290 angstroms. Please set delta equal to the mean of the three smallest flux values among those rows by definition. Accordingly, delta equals 5.56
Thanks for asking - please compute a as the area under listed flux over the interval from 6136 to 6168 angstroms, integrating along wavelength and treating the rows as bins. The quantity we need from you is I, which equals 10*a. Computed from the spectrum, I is 1804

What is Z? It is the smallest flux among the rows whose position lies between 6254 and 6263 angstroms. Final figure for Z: 5.318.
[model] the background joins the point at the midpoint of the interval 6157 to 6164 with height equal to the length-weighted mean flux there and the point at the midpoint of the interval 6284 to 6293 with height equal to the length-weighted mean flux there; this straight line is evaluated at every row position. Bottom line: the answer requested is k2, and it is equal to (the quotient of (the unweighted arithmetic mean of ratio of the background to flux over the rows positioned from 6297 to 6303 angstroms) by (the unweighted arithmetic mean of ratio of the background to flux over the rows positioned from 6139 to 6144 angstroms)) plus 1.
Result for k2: 2.09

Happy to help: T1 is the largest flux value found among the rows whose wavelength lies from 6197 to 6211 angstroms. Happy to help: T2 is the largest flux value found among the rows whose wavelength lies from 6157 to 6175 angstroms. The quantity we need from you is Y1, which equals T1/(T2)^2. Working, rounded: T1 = 6.166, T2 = 5.787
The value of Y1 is 0.184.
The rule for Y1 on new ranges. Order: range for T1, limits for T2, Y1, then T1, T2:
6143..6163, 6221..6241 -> 0.174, 6.037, 5.889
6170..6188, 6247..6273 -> 0.167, 5.935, 5.957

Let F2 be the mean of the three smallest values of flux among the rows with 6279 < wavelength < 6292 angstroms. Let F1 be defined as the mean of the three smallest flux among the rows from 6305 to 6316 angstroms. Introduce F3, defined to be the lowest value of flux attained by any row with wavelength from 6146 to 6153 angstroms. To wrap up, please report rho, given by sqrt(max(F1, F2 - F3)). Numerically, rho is 2.39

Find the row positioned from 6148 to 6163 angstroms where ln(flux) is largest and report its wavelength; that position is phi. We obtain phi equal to 6152.01 angstroms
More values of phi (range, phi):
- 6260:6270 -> 6269.27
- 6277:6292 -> 6289.52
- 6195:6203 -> 6197.51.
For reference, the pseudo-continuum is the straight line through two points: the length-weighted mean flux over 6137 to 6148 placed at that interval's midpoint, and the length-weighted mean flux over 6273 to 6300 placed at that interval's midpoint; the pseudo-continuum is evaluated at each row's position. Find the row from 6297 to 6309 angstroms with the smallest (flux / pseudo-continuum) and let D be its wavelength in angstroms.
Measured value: 6298.21 angstroms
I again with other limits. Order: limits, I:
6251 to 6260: 495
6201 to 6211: 603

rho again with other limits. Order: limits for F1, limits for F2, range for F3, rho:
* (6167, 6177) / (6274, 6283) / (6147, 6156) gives 2.32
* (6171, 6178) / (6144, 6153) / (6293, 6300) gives 2.34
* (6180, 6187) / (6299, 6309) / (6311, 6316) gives 2.41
